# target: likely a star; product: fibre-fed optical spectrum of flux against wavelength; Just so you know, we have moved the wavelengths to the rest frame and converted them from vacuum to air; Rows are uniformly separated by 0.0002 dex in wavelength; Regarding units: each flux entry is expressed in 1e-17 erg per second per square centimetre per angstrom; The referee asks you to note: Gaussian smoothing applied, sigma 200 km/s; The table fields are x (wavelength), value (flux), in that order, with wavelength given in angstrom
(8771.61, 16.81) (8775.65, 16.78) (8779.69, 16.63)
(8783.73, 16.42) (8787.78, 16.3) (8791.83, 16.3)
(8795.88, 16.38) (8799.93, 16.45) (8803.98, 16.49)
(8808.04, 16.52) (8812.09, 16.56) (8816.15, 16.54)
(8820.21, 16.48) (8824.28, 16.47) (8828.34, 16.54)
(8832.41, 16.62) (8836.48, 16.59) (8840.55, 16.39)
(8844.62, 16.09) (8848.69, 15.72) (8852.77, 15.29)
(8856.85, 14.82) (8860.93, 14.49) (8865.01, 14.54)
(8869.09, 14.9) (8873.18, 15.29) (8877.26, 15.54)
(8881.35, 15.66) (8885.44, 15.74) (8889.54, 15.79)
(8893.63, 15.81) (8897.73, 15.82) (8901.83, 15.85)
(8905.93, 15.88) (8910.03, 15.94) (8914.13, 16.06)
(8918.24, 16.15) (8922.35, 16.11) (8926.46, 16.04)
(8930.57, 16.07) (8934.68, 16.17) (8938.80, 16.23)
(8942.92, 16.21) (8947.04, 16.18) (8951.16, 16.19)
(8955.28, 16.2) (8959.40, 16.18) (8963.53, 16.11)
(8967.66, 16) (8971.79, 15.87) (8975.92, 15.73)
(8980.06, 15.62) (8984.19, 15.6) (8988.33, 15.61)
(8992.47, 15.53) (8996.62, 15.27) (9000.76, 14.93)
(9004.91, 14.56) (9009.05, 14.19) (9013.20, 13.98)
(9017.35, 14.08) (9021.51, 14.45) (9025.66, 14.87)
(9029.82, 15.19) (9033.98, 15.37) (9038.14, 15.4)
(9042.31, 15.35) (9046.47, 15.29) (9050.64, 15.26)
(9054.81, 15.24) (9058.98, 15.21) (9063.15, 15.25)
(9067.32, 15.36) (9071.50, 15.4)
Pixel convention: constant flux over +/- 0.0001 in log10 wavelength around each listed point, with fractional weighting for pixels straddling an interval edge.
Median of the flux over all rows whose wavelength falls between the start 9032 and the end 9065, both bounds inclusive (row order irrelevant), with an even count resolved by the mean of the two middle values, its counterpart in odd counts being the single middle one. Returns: 15.3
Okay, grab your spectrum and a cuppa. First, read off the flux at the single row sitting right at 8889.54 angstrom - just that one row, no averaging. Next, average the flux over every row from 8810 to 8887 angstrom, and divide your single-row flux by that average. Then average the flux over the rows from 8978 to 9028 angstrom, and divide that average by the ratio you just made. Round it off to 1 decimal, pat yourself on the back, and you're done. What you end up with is 14.9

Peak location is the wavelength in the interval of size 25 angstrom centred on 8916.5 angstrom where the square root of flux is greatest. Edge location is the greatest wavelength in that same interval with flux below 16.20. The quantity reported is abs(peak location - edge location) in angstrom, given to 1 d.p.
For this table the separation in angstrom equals 8.2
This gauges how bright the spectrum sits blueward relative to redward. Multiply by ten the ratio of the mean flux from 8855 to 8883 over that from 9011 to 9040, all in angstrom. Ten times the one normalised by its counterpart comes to 10.2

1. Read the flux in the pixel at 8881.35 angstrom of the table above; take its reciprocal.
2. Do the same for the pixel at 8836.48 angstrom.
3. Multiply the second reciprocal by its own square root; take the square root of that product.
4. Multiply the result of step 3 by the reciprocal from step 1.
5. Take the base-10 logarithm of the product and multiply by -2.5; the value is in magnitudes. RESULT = 5.27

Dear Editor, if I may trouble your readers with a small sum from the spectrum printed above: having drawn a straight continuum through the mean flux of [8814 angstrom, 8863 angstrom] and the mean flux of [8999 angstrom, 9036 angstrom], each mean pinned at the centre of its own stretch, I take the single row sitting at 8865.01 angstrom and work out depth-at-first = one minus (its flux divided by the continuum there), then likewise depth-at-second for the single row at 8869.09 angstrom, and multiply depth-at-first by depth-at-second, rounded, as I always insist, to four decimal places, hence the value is 0.0044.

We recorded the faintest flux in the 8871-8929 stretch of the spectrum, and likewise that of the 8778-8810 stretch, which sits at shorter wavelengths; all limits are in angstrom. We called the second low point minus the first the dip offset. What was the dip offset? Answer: 1.0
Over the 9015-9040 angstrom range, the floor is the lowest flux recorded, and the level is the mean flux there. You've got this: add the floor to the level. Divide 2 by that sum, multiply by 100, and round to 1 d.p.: 6.9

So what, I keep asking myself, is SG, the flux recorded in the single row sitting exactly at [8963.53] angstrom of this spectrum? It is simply 16.11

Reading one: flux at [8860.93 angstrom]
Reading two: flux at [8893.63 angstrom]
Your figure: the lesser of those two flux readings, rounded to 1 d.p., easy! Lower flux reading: 14.5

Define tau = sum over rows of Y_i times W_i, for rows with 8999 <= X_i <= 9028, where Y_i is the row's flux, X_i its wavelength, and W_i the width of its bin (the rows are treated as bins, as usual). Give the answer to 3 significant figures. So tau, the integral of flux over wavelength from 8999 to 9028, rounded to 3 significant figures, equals 419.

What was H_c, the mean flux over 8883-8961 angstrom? 16.03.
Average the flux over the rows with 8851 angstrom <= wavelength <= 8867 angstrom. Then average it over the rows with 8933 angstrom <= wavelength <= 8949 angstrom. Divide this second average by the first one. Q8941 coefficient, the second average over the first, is 1.10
